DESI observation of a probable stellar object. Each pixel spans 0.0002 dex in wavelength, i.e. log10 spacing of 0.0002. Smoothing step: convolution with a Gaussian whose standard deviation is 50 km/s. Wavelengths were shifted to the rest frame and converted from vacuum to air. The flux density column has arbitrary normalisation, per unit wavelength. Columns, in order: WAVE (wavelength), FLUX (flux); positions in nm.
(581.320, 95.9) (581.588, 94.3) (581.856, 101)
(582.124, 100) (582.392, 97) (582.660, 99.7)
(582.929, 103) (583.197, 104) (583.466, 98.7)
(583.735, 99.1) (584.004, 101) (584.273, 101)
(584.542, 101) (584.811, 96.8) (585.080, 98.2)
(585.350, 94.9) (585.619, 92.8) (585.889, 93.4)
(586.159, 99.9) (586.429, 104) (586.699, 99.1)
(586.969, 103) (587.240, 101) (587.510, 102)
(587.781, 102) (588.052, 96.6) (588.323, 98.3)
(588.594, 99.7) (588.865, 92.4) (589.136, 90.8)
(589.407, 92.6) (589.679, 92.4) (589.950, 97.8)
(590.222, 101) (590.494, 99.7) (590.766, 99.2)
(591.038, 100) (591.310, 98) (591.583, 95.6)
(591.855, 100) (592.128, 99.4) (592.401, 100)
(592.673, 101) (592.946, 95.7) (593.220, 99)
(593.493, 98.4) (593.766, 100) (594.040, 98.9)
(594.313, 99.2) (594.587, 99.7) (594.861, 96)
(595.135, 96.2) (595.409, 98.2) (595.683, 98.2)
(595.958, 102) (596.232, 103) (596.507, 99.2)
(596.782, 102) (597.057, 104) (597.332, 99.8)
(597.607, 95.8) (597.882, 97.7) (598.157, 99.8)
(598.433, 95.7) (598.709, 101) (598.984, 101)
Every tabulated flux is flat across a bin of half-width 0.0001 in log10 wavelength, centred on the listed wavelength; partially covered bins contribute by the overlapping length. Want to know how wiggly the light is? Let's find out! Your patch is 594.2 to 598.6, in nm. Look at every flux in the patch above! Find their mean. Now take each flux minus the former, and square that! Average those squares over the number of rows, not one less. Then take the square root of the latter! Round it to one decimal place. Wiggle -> 2.5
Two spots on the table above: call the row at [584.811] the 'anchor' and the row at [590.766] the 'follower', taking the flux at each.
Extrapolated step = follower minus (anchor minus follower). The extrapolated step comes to 102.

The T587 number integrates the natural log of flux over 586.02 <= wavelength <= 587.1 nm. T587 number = 4.99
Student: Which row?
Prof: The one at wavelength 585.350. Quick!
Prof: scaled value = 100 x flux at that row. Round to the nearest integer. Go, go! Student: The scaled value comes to 9490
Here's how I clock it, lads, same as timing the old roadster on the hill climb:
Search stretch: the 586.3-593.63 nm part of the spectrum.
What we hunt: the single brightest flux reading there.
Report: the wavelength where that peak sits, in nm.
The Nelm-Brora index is 586.429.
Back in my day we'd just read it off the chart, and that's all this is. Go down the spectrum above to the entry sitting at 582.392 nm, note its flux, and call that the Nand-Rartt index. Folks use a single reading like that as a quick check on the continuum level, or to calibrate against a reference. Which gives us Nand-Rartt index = 97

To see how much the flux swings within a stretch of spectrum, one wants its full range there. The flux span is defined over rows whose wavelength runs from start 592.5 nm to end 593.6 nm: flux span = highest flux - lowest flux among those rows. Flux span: 5.3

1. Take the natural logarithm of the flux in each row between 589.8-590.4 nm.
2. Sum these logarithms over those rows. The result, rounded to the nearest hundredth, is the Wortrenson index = 9.20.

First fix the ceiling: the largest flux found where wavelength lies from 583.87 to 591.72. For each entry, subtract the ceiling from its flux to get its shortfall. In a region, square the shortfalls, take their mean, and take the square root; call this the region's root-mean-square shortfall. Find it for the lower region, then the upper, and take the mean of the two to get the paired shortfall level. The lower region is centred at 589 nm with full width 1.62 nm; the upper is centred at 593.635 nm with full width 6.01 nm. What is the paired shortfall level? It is 7.8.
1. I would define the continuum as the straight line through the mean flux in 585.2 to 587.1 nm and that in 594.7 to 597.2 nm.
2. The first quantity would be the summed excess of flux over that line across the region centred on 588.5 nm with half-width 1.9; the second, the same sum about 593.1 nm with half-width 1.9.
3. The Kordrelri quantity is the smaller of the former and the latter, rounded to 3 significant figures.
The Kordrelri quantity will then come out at -11.1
